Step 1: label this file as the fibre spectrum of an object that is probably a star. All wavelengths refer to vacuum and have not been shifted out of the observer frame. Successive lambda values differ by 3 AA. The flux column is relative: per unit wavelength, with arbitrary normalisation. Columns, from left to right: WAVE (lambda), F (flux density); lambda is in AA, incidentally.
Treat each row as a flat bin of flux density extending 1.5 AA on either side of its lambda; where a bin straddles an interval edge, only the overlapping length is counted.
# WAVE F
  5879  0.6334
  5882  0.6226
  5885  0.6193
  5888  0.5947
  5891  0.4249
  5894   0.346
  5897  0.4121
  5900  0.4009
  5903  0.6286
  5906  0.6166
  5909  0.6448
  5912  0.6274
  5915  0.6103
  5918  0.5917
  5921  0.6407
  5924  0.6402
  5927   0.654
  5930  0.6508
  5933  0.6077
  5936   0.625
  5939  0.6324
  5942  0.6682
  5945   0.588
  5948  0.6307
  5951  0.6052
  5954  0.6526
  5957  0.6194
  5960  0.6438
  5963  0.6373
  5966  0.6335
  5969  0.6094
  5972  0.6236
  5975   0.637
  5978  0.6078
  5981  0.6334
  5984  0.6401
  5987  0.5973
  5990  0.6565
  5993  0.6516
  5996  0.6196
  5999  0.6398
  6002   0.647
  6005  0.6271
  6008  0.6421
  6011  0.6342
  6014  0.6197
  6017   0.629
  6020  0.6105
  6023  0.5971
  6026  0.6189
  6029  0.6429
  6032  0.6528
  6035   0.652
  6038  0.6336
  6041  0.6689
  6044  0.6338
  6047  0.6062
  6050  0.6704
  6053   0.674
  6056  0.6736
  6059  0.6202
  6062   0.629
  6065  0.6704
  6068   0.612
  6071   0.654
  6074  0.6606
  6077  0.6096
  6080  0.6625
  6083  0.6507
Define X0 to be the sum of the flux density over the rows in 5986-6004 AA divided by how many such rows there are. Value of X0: 0.635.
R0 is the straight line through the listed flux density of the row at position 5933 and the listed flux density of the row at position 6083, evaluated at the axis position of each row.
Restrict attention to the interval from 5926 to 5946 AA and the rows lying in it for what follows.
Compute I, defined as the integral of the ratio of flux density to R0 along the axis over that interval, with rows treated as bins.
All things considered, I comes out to 20.8 AA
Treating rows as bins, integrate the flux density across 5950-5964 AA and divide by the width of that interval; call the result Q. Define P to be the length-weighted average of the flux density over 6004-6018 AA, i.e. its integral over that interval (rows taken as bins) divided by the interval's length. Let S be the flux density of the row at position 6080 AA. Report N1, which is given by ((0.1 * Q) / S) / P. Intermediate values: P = 0.63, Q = 0.632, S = 0.6625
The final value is 0.151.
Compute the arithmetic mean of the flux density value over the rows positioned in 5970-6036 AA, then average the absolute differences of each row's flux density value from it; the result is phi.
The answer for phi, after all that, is 0.014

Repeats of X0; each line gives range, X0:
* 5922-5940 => 0.635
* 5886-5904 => 0.468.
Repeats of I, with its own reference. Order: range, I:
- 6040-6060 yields 20.3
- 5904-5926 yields 22.8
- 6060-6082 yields 21.8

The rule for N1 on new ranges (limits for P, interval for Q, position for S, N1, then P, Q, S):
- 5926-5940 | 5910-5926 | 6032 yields 0.151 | 0.63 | 0.624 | 0.6528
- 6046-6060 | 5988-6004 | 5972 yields 0.158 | 0.65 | 0.641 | 0.6236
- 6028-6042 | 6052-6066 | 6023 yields 0.168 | 0.65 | 0.652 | 0.5971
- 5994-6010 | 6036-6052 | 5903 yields 0.161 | 0.64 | 0.644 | 0.6286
